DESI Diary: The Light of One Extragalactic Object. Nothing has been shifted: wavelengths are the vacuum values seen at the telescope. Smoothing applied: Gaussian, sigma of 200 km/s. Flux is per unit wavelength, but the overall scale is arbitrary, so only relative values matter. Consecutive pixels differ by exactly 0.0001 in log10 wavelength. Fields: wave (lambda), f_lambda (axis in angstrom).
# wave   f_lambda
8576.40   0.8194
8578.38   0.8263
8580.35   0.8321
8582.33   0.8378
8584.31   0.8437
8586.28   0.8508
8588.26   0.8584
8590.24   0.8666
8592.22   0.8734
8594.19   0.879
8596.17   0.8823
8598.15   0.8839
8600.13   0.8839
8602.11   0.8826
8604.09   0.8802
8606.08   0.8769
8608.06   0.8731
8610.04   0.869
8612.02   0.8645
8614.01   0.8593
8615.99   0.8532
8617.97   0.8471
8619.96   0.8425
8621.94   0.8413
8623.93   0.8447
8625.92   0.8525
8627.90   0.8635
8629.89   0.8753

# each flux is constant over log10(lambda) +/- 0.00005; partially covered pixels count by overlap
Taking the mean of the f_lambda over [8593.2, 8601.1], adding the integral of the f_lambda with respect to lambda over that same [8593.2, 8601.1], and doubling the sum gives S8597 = 15.7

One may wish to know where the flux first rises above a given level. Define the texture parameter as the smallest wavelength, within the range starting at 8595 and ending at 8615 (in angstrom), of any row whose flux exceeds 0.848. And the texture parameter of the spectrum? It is 8596.17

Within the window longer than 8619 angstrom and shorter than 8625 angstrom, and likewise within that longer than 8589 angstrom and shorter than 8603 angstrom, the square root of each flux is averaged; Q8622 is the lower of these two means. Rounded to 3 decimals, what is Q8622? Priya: 0.918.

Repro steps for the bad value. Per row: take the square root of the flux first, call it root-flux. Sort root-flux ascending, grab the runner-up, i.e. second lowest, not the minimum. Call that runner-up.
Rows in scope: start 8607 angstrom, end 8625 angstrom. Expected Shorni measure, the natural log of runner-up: -0.086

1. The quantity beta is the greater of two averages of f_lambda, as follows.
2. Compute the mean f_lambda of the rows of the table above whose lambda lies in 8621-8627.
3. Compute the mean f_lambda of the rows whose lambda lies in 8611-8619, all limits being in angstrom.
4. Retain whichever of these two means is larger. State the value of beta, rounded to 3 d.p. 0.856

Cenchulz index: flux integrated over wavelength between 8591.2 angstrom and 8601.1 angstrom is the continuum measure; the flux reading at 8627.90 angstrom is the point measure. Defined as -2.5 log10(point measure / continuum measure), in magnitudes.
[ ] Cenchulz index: 2.5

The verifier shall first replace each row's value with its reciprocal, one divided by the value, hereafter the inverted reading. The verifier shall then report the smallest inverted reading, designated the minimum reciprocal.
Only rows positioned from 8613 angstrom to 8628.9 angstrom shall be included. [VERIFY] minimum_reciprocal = 1.158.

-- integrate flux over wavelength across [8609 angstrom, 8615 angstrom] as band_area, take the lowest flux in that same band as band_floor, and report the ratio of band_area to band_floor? 6.0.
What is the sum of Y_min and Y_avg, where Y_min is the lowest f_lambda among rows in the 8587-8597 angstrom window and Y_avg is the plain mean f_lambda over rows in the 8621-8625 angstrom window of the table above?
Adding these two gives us 1.70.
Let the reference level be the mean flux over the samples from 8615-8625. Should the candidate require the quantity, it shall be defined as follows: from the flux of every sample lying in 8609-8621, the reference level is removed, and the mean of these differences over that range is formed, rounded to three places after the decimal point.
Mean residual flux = 0.010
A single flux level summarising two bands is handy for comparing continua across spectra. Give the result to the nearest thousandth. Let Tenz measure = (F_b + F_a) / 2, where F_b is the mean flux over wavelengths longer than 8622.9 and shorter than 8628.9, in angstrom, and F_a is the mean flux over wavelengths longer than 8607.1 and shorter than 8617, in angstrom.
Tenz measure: 0.859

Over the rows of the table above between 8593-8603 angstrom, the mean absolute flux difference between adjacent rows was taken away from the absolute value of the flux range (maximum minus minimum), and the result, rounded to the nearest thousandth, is 0.003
